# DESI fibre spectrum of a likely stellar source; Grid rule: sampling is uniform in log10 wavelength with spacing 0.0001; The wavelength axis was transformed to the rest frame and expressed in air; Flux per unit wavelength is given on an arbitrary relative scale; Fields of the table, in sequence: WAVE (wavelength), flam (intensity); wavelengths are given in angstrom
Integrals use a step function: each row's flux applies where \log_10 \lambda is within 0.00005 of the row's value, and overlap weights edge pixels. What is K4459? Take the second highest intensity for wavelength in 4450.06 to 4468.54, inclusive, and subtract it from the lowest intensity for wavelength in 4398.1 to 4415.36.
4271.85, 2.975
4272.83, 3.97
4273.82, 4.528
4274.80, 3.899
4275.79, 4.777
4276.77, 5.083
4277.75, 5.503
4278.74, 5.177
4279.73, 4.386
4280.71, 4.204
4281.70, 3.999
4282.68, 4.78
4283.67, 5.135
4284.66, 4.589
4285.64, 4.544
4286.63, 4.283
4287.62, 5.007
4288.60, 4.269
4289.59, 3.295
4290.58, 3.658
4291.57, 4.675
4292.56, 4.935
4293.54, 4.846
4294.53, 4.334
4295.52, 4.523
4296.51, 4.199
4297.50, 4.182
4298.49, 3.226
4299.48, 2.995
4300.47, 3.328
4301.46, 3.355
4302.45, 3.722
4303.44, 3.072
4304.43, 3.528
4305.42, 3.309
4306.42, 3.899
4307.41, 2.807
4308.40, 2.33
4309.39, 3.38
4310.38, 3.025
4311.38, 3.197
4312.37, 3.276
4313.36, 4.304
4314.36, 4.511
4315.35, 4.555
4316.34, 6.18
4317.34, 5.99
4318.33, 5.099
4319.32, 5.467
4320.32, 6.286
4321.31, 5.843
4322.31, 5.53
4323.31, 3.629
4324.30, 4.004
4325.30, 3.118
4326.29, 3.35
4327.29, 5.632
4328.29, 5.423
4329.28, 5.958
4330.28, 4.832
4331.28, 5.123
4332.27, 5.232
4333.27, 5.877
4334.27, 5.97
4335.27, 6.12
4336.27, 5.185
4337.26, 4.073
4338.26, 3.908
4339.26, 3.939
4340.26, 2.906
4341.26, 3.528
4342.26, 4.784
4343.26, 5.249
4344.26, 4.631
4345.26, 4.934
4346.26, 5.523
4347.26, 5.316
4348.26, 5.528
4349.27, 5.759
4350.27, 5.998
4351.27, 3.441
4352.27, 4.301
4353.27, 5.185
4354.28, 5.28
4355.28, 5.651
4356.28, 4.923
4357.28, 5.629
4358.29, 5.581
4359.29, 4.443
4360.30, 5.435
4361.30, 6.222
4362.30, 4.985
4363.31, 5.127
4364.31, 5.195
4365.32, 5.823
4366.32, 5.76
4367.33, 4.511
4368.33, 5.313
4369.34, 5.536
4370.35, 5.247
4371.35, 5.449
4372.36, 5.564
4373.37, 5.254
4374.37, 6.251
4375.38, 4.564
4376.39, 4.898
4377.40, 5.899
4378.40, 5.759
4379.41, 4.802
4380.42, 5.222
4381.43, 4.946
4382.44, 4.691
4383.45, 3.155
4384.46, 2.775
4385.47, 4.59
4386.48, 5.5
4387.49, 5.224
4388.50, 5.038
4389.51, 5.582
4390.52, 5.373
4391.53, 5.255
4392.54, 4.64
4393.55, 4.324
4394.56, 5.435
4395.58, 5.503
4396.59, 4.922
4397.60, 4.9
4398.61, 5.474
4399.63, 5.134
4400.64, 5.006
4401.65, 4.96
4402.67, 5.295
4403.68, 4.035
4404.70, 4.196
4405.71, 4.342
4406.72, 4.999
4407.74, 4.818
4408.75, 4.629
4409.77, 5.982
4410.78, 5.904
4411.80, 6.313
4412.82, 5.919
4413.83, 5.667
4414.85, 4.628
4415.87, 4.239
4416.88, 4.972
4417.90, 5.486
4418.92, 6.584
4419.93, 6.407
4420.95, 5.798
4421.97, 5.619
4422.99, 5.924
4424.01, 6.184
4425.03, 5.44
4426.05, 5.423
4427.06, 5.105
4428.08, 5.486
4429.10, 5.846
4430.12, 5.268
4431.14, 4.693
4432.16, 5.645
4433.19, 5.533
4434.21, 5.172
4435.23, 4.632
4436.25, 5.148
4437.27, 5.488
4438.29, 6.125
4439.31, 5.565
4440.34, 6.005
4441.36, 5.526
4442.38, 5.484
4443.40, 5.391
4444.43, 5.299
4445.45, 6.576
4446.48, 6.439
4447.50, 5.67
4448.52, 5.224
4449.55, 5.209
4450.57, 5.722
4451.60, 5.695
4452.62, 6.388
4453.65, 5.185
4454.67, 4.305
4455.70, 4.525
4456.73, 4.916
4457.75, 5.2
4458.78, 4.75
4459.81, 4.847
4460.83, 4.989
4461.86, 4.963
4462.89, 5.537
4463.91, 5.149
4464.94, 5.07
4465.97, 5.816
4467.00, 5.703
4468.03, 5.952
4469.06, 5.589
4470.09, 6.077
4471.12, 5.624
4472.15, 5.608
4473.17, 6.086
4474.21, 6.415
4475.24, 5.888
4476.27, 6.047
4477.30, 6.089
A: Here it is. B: -1.9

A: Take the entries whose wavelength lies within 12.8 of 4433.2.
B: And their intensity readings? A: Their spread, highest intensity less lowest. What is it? 1.9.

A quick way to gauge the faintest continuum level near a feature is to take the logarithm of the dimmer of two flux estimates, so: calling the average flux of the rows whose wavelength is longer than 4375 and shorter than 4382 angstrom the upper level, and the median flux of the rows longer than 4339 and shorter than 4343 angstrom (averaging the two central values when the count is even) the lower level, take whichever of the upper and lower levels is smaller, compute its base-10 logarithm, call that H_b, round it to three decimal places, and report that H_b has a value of 0.572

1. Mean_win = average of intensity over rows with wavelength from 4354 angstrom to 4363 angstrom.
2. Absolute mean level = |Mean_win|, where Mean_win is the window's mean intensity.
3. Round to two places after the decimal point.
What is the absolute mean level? 5.35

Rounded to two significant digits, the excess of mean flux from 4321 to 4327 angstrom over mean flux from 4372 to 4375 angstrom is -1.4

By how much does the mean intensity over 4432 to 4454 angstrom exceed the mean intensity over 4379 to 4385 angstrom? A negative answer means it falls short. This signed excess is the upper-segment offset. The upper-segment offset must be 1.3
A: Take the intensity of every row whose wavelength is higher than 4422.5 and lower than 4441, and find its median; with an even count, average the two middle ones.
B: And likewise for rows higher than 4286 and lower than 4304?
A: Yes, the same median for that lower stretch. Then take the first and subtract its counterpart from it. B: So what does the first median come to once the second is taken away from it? 1.30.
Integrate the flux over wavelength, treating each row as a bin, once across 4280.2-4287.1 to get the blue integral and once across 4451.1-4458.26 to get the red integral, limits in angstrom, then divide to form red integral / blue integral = 1.2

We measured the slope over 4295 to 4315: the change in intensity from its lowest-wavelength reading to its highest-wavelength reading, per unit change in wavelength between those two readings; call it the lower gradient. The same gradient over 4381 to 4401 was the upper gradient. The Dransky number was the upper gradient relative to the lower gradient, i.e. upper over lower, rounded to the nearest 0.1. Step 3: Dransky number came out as -4.9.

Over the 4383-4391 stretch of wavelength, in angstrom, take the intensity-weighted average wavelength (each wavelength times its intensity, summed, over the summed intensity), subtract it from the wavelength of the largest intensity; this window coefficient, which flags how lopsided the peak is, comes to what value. 2.1 angstrom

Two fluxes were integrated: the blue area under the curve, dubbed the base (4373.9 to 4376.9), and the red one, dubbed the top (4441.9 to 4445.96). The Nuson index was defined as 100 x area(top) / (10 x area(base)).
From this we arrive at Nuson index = 15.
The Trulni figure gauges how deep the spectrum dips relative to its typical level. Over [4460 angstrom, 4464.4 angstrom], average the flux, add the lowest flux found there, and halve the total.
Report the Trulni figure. 5.06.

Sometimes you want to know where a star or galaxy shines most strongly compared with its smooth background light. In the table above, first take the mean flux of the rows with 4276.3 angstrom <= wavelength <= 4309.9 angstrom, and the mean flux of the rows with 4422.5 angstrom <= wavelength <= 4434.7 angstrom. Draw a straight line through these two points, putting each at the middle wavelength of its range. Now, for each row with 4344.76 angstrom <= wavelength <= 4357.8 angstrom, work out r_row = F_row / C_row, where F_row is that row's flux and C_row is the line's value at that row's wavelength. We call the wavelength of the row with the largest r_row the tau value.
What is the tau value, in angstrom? 4350.27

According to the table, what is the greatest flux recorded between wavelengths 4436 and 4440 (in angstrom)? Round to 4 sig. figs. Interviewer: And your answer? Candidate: 6.125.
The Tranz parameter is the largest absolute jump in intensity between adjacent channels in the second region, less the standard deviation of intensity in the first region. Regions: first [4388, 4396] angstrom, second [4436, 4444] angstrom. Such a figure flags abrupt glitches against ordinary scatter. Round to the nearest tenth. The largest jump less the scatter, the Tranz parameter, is 0.2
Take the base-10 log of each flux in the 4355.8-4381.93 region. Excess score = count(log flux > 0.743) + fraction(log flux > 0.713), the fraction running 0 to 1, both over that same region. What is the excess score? 11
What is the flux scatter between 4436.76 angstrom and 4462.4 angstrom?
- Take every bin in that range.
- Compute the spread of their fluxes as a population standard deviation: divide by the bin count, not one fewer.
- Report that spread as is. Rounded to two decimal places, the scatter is 0.57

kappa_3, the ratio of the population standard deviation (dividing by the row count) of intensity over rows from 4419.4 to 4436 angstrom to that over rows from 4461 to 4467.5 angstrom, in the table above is 1.42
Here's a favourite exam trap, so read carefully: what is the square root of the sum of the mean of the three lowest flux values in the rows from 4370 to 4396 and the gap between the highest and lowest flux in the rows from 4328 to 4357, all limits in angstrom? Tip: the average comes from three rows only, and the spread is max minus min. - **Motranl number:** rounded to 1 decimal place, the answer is 2.6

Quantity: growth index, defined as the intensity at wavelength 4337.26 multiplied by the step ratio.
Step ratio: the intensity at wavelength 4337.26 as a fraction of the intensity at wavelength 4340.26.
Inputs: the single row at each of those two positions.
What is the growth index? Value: 5.71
